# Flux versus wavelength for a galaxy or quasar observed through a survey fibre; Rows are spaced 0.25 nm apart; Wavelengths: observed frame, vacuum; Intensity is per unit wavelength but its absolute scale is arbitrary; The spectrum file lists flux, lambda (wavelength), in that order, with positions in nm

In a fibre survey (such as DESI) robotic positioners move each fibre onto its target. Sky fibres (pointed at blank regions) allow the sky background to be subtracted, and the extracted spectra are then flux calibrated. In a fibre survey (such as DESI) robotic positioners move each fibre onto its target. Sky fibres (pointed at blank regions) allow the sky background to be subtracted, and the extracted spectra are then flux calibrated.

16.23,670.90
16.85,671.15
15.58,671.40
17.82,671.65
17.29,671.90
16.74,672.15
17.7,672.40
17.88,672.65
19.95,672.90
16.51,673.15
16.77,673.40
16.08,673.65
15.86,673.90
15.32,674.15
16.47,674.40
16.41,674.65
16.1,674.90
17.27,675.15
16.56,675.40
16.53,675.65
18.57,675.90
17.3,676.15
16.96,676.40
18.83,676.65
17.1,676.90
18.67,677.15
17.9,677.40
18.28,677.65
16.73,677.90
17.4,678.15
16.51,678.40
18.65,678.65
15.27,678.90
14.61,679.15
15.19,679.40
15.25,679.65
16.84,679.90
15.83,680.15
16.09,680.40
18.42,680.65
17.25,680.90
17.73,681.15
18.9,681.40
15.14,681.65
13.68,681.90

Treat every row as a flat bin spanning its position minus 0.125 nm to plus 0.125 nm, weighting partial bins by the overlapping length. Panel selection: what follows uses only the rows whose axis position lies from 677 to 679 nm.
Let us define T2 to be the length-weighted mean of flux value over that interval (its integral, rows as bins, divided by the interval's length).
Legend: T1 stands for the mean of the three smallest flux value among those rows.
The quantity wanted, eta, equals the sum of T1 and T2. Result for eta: 33.6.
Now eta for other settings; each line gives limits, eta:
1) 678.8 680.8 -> 31.0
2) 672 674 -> 33.4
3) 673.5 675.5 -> 32.0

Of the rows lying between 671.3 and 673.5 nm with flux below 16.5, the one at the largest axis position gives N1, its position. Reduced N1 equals 671.40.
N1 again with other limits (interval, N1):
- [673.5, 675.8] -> 674.90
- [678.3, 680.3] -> 680.15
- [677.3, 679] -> 678.90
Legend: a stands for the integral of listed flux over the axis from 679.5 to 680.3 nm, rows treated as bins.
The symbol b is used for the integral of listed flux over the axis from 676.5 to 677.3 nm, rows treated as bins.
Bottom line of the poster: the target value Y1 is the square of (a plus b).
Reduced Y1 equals 744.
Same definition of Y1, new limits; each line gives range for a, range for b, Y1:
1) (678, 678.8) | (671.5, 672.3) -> 769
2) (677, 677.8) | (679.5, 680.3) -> 746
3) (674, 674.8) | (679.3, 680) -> 570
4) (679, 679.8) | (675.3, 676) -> 581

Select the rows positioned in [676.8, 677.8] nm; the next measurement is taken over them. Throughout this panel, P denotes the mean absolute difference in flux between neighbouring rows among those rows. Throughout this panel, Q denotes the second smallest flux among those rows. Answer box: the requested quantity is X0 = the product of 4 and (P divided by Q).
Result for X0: 0.20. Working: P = 0.91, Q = 17.9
